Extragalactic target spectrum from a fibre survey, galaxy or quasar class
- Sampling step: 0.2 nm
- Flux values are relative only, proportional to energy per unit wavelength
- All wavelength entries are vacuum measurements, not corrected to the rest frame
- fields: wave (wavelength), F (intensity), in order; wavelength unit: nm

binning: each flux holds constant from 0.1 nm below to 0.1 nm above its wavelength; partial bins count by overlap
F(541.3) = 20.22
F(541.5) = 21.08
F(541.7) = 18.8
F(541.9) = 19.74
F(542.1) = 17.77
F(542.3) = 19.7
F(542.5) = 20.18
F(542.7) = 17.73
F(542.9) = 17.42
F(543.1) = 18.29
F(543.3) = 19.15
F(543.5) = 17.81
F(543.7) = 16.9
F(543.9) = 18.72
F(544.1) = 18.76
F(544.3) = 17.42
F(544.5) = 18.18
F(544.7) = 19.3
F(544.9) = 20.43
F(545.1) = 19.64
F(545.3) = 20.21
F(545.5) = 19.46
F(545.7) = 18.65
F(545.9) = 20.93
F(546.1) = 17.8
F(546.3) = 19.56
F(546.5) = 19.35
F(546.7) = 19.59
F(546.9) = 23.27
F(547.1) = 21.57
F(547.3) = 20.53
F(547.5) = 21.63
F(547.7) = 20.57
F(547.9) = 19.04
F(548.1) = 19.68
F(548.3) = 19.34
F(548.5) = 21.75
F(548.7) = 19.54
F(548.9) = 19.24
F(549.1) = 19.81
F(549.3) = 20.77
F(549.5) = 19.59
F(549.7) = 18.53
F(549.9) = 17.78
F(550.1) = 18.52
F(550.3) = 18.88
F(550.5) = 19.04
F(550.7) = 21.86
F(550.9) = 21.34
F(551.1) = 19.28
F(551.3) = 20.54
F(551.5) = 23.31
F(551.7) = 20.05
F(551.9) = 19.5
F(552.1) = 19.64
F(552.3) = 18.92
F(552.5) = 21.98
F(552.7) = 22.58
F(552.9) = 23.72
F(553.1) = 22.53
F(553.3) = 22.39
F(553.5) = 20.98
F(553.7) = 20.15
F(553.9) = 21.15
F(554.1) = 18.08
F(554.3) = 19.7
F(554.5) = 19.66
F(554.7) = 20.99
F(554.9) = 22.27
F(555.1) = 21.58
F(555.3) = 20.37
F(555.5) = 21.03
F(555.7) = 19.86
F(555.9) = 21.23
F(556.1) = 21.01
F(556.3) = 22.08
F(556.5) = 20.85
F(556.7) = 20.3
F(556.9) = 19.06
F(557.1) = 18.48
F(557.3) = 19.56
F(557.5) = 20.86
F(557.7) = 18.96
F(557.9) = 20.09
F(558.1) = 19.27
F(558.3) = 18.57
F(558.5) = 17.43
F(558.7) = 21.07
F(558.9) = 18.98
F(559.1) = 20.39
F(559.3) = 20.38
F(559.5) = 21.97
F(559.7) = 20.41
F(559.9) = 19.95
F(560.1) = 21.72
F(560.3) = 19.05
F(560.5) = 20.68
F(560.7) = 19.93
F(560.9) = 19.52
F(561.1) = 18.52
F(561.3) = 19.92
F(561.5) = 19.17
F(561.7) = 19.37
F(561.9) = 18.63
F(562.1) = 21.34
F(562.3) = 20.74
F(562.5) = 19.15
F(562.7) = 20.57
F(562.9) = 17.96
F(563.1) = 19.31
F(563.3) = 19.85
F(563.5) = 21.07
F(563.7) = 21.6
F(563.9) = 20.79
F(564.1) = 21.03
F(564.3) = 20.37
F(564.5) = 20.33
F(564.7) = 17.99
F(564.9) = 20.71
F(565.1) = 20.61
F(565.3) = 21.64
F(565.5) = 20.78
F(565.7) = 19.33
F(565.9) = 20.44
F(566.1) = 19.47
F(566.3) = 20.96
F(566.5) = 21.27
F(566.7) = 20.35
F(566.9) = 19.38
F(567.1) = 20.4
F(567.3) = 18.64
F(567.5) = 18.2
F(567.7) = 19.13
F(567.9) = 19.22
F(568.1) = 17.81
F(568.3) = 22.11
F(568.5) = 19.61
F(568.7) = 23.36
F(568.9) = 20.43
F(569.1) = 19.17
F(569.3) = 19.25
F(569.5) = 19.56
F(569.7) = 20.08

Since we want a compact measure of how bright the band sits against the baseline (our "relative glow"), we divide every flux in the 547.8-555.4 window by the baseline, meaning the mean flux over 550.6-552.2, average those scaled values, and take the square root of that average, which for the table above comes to 0.992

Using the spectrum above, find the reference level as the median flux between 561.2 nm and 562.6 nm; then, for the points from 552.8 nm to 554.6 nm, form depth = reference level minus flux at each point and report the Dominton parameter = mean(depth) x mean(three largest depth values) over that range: -0.35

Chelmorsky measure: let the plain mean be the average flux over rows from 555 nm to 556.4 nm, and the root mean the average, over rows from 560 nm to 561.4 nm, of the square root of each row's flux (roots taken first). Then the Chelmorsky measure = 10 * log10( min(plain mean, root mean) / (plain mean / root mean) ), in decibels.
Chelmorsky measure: -0.24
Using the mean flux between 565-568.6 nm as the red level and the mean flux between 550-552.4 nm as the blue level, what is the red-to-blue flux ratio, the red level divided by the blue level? 0.99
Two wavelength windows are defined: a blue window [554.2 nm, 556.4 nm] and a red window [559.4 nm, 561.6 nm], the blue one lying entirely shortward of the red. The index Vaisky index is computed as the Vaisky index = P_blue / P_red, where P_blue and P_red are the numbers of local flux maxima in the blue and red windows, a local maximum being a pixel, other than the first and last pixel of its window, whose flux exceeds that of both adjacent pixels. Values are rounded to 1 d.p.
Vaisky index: 1.0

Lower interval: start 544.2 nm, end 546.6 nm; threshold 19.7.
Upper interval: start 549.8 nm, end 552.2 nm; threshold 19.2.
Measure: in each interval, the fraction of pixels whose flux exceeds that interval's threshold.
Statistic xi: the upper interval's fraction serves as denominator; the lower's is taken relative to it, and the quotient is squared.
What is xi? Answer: 0.14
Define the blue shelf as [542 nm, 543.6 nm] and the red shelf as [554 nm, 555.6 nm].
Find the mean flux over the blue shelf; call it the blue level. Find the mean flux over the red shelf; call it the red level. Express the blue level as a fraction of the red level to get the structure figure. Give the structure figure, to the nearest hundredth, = 0.90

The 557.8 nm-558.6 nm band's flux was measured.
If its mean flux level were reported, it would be 18.8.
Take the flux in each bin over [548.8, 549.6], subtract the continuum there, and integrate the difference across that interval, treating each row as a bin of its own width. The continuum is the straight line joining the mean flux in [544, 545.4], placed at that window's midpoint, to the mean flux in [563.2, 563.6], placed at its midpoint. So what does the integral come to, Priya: 0.32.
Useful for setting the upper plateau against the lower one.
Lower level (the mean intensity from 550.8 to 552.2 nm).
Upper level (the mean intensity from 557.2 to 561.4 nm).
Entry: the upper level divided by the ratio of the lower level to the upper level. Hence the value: 19.2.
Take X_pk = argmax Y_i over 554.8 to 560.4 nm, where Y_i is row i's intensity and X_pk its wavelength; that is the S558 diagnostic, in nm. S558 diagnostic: 554.9 nm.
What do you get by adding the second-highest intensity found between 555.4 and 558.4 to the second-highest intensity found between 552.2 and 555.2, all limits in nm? 43.8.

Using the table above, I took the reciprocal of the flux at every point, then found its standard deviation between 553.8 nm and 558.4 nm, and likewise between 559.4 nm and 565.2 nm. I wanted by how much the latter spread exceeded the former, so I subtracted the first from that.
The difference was -0.0001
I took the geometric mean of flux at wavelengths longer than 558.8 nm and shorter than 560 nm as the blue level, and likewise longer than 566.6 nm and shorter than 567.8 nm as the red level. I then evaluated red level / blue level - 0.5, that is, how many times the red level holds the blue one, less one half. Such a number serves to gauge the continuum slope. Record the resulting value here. 0.451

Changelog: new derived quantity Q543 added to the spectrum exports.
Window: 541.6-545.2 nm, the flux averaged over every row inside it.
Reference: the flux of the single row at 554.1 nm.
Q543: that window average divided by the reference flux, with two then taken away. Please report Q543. -0.97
